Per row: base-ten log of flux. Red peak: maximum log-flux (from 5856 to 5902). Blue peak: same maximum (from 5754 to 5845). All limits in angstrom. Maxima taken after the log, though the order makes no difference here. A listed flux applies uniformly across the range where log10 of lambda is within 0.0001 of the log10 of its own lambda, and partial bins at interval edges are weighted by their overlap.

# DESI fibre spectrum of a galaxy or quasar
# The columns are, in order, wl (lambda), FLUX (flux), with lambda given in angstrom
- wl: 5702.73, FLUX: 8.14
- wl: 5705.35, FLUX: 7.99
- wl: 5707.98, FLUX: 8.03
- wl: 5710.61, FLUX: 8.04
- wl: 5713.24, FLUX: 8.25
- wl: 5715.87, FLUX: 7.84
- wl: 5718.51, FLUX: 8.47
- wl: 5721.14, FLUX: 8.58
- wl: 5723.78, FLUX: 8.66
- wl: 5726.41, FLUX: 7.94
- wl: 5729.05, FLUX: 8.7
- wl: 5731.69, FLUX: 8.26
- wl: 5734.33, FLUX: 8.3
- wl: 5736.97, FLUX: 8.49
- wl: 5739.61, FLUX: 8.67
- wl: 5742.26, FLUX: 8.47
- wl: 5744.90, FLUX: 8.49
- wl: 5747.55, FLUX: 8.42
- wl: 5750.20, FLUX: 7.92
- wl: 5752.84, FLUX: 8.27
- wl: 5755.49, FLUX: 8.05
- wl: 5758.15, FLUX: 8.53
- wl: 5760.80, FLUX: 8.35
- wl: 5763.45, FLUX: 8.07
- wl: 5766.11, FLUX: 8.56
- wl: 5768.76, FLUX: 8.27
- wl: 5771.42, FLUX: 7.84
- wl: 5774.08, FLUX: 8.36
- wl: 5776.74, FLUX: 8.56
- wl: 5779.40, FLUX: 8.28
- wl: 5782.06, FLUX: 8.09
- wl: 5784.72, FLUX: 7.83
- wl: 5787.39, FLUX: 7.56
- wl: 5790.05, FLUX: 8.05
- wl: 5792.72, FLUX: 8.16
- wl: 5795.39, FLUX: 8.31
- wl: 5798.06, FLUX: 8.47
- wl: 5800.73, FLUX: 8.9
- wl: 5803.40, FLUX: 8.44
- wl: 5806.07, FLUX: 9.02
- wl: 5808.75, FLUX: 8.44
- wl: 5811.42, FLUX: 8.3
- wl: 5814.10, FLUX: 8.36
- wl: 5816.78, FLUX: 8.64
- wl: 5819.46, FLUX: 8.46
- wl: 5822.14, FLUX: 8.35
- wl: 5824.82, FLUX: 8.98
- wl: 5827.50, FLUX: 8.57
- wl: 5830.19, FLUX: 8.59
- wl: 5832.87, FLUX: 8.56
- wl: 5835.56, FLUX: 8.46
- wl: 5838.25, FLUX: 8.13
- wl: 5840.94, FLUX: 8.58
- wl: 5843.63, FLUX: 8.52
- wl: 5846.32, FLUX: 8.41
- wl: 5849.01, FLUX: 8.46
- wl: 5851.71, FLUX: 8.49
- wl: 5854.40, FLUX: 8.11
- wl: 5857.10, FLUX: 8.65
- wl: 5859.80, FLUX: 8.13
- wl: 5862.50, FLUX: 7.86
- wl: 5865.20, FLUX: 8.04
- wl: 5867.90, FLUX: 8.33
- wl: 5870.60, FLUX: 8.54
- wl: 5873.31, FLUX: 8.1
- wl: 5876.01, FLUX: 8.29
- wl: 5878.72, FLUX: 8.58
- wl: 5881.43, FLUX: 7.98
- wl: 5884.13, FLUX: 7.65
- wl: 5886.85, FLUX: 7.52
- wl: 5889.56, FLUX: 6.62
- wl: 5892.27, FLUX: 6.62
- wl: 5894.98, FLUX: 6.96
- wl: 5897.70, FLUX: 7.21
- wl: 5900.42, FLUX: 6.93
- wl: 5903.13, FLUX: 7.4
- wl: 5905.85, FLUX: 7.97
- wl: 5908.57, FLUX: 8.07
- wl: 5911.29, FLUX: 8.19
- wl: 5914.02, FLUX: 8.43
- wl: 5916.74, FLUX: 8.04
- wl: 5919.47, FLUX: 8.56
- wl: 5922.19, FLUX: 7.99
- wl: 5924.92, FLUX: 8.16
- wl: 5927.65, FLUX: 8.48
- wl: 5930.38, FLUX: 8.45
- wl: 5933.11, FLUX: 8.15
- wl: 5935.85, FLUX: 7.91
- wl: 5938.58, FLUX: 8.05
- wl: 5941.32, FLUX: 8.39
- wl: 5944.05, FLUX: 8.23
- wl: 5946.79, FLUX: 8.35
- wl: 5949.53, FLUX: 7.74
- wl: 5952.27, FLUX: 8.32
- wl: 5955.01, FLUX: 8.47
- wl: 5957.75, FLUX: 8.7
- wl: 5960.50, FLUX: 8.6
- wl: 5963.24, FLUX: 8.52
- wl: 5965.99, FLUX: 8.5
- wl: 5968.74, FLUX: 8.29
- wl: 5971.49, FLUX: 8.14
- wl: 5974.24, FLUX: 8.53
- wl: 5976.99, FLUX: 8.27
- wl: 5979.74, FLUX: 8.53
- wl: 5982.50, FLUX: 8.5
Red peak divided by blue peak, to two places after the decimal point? 0.98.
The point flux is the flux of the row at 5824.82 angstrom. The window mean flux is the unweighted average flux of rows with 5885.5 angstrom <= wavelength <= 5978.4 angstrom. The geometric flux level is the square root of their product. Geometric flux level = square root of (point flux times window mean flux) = 8.49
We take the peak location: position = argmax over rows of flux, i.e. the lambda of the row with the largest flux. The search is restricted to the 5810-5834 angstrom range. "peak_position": 5824.82 angstrom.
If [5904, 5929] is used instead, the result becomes 5919.47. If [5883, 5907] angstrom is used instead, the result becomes 5905.85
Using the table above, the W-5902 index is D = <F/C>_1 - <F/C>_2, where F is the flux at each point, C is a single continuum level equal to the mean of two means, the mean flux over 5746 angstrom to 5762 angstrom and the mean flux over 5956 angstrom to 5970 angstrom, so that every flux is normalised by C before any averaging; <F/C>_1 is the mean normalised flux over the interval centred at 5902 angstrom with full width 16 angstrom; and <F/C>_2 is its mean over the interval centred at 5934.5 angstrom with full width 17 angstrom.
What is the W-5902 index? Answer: -0.10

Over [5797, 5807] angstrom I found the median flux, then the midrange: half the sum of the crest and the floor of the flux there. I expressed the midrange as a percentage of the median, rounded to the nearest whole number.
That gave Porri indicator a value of 101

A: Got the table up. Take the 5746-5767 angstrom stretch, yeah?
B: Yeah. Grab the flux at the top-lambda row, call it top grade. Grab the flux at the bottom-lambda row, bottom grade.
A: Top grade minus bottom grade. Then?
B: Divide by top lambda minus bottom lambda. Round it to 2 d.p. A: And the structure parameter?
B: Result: 0.01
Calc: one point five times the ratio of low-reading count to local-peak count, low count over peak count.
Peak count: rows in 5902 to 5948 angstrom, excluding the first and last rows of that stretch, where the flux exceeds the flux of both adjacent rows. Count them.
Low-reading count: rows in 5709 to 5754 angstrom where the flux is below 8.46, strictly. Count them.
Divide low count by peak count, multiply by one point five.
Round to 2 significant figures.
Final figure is 3.4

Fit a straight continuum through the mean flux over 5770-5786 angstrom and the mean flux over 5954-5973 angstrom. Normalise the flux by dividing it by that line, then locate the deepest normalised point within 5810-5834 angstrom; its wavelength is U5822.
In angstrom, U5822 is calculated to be 5811.42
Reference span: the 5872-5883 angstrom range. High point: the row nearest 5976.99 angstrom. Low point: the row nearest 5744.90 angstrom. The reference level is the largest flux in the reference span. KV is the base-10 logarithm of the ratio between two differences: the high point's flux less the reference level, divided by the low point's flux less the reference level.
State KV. 0.54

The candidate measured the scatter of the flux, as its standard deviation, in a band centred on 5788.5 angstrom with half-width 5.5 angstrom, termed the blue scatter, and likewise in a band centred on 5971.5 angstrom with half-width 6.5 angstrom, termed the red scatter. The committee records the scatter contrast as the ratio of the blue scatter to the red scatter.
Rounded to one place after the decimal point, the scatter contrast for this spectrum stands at 1.6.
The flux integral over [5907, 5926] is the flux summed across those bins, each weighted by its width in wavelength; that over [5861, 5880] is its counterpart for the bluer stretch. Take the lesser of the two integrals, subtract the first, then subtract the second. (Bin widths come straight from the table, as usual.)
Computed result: -157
